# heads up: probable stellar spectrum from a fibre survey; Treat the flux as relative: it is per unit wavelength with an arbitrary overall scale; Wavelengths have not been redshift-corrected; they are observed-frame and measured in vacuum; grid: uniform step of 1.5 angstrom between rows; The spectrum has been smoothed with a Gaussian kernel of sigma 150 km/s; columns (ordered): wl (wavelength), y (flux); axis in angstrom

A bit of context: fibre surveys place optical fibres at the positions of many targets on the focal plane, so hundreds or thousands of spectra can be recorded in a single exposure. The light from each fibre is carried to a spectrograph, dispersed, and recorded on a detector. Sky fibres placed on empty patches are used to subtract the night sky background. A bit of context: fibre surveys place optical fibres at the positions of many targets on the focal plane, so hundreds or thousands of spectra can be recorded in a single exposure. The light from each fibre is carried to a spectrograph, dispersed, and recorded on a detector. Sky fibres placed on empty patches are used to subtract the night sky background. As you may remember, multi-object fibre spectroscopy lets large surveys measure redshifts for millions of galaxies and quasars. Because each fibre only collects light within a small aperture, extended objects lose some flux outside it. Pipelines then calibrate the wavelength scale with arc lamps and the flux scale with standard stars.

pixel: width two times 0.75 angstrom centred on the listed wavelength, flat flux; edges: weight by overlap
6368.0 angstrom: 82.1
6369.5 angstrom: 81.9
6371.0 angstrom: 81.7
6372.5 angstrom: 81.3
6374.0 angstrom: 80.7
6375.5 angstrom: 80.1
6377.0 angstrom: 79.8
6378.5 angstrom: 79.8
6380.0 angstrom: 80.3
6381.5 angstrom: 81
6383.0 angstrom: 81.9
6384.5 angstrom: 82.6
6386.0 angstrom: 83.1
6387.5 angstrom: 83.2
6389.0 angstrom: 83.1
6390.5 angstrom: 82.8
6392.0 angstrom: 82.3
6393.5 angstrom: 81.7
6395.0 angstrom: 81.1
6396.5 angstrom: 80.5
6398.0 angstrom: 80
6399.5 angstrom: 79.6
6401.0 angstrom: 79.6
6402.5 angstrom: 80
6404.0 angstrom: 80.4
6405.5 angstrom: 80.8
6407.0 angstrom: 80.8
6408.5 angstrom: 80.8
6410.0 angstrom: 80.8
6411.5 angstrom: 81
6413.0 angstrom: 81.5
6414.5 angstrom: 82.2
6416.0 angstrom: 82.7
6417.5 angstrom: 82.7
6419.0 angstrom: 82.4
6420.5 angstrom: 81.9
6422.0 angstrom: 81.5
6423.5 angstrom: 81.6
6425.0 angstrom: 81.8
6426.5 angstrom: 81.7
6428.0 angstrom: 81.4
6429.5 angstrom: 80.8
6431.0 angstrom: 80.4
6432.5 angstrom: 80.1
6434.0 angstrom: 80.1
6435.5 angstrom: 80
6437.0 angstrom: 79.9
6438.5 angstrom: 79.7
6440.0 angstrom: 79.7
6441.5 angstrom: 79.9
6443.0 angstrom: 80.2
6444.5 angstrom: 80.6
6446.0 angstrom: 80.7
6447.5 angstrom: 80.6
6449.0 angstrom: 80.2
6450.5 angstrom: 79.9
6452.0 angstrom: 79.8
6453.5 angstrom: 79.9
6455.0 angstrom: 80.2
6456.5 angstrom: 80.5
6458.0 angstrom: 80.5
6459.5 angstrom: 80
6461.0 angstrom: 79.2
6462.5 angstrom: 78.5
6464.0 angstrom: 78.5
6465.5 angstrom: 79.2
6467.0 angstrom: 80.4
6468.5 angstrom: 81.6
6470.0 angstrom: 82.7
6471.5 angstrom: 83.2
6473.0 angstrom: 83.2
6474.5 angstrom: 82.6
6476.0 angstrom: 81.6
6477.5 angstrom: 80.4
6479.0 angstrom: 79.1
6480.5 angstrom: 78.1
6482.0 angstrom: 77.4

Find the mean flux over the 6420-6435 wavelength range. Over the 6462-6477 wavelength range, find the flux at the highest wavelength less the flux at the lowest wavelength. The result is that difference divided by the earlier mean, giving 0.038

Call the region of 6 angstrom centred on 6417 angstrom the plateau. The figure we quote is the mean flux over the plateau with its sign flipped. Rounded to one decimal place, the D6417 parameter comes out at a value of -82.5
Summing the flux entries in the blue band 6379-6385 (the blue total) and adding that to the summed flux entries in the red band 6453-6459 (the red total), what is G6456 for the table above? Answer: 647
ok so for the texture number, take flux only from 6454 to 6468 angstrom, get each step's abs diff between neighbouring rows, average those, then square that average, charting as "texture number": 0.28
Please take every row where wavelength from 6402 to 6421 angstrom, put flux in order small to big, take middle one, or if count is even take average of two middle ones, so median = 81.0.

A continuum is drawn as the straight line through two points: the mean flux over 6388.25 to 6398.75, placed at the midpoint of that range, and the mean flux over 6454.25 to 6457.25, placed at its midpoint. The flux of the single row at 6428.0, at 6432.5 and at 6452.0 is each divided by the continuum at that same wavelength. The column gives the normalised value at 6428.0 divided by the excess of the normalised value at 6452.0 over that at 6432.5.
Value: 798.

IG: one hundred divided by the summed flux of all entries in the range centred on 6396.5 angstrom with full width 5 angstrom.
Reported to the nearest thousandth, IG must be 0.414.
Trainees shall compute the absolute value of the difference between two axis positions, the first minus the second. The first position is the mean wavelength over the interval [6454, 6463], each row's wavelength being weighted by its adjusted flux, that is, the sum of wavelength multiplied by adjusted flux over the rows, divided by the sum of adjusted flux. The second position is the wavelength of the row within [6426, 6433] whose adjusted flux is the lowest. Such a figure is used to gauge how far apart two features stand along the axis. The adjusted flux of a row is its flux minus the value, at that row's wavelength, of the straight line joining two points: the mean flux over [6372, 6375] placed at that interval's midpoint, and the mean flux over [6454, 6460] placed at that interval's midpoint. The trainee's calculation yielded 29.6 angstrom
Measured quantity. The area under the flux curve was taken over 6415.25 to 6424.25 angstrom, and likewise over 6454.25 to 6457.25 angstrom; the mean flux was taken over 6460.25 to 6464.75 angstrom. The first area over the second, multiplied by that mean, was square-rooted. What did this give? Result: 15.5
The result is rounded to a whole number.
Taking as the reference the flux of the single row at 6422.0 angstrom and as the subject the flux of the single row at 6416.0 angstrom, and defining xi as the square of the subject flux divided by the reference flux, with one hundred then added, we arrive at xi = 184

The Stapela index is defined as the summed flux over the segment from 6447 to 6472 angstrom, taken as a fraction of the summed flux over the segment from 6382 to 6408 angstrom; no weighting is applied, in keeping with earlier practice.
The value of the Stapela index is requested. 0.987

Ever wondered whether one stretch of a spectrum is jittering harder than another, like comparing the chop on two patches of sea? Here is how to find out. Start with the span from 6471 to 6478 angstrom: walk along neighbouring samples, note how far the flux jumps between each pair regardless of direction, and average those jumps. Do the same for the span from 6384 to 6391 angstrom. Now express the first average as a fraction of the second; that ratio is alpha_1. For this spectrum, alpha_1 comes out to 2.8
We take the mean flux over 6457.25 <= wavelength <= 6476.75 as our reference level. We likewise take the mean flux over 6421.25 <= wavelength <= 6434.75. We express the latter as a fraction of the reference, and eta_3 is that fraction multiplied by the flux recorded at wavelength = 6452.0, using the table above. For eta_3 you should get 80.0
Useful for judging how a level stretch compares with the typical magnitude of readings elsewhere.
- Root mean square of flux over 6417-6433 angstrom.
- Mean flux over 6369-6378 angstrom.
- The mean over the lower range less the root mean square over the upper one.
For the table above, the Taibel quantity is -0.6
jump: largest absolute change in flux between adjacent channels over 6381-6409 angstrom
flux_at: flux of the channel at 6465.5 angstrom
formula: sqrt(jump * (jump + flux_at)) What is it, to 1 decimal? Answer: 8.5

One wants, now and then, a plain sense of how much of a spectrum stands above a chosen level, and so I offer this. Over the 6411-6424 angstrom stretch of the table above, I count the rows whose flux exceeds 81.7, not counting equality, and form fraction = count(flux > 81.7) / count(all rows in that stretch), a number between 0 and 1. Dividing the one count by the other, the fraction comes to 0.6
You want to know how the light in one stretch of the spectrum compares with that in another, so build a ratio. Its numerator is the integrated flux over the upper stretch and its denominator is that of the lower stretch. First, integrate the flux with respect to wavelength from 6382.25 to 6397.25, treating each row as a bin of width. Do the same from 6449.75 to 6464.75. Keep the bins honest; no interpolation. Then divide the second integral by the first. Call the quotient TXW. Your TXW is 0.969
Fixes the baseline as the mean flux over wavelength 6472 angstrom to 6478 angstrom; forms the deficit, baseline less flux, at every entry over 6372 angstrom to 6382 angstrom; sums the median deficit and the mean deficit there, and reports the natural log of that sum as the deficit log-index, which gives 1.2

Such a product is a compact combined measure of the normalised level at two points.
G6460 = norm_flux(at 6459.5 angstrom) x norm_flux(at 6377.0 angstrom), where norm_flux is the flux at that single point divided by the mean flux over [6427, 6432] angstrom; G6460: 0.98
